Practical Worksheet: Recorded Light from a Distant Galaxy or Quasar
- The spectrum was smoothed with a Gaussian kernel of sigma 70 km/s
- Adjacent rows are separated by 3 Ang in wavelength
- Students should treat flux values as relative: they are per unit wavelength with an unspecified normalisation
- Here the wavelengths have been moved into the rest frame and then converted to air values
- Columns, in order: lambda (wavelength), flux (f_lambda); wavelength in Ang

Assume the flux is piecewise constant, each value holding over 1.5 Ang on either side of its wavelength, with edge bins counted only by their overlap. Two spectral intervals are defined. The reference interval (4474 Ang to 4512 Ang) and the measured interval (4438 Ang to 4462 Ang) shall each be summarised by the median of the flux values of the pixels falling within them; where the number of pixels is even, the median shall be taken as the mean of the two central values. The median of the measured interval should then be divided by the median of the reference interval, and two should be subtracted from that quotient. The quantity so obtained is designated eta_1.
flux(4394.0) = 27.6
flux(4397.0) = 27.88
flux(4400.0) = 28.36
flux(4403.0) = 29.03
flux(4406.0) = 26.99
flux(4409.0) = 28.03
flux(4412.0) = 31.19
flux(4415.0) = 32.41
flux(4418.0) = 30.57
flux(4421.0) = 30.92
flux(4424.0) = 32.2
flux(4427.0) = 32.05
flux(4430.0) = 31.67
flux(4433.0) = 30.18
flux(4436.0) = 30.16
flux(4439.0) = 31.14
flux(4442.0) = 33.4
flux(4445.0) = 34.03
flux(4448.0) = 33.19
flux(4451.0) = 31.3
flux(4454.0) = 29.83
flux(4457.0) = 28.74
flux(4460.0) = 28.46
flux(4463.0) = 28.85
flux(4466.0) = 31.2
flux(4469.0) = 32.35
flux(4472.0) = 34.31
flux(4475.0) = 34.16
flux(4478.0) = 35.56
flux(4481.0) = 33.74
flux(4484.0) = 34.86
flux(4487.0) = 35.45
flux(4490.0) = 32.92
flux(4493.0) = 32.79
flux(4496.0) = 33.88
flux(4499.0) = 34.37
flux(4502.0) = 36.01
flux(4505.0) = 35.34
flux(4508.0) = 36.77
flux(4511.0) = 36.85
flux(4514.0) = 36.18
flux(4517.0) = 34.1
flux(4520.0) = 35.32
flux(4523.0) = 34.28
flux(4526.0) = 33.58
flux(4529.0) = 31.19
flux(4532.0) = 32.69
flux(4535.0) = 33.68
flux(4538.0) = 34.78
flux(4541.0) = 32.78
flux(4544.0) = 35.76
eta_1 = -1.10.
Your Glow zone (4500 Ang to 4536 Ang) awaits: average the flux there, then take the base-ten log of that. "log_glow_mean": 1.54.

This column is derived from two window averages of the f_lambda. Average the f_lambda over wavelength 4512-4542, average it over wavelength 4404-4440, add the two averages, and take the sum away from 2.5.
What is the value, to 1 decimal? -62.0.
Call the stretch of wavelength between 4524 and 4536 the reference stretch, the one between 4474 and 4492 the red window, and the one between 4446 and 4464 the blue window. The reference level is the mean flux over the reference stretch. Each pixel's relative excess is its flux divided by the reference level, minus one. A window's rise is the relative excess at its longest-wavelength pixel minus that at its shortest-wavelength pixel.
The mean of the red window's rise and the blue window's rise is -0.085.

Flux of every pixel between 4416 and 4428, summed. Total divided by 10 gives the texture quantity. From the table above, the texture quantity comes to 12.6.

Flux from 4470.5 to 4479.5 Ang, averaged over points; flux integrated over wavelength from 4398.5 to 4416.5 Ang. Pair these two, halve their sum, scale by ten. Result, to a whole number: 2814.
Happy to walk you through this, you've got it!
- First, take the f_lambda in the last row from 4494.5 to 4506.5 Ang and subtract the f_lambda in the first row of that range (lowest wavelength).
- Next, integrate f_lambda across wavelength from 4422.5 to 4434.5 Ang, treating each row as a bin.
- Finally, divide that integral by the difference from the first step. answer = 259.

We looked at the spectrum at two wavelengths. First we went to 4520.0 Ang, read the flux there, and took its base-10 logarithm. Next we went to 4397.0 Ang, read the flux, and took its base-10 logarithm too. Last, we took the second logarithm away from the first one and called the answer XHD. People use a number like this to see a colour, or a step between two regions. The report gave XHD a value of 0.10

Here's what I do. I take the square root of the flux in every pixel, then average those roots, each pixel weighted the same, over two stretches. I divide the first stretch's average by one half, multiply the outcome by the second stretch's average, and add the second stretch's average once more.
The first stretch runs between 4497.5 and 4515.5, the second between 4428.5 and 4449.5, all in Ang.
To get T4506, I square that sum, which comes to 5388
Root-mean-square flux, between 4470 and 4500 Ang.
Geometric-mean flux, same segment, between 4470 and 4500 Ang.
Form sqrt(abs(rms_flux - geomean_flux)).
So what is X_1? 0.15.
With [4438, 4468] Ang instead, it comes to 0.35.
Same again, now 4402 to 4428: 0.33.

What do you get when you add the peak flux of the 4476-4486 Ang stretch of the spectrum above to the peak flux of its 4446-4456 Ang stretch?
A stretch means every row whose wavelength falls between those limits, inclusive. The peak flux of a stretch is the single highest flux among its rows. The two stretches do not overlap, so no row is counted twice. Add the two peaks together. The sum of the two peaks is 69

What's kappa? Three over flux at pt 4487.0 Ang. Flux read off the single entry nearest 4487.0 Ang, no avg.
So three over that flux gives 0.085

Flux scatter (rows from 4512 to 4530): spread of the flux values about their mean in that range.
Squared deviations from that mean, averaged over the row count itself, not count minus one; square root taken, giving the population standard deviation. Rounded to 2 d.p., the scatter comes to 1.56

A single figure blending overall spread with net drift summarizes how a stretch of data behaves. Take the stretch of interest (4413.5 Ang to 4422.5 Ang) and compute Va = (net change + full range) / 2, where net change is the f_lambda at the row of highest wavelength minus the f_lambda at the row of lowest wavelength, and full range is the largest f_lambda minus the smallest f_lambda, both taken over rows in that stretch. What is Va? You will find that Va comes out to 0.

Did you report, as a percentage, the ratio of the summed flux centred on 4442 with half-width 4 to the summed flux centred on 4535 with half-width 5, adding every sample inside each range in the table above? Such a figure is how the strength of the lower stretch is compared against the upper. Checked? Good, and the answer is 97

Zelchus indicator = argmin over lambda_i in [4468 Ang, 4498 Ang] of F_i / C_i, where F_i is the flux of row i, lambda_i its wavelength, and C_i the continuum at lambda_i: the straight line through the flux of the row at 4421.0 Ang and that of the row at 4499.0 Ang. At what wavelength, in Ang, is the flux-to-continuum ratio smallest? 4493.0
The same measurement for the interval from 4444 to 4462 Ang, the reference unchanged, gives 4460.0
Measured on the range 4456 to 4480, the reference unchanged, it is 4460.0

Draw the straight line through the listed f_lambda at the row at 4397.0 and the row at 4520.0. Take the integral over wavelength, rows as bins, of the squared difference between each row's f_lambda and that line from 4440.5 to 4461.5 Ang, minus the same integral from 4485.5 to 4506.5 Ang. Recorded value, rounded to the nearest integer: 102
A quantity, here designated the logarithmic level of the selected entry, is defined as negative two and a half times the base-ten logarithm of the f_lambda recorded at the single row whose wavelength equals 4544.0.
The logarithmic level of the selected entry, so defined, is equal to -3.883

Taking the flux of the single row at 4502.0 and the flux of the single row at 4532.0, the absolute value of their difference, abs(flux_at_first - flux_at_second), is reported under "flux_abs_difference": 3.3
